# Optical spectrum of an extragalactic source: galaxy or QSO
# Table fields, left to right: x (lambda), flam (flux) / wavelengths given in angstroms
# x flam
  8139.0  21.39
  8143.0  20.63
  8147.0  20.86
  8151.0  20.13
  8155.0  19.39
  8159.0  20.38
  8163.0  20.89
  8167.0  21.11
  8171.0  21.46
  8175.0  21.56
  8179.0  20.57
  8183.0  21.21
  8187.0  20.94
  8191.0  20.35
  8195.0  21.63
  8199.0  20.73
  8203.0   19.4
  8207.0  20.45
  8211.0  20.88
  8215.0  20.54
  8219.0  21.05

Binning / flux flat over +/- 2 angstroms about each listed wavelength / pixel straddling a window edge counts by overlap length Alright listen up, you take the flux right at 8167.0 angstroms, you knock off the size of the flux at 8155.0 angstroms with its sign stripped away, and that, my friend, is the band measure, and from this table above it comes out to 1.7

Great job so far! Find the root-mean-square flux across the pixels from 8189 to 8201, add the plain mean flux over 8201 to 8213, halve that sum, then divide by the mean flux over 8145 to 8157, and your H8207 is 1.02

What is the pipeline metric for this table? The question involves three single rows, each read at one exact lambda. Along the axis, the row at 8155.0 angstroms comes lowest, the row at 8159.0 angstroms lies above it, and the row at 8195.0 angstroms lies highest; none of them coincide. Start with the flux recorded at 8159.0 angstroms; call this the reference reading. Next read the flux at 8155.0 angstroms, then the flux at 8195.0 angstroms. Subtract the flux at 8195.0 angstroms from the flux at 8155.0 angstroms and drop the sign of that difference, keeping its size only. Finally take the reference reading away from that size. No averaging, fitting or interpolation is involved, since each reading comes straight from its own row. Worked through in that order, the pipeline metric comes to -18.1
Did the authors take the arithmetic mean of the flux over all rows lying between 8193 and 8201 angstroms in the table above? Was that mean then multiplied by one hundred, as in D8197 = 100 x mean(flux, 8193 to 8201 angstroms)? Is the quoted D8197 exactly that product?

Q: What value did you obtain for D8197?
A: 2118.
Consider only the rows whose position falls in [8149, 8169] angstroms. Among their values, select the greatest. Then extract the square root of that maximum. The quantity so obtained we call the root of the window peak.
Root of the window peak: 4.59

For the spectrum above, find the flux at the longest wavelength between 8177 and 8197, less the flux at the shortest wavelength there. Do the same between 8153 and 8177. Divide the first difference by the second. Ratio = 0.5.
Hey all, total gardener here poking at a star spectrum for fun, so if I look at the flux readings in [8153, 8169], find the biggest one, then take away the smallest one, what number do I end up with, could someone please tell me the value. 1.72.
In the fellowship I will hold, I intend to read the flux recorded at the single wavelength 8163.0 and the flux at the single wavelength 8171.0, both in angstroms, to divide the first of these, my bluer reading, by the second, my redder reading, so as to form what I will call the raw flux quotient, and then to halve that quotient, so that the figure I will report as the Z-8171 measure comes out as 0.487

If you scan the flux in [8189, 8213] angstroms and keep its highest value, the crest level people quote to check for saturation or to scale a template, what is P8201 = 21.63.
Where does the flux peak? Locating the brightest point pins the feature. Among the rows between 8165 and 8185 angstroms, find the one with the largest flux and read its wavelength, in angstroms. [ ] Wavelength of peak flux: 8175.0 angstroms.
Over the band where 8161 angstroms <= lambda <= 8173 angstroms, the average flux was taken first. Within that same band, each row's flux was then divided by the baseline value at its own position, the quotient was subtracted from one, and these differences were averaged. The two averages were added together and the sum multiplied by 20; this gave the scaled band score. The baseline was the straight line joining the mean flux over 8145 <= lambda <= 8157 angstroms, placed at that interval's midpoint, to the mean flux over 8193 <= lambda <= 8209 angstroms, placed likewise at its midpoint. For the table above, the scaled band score 422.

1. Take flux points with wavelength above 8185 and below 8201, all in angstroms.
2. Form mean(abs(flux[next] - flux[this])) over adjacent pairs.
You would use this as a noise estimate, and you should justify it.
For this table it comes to 0.92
